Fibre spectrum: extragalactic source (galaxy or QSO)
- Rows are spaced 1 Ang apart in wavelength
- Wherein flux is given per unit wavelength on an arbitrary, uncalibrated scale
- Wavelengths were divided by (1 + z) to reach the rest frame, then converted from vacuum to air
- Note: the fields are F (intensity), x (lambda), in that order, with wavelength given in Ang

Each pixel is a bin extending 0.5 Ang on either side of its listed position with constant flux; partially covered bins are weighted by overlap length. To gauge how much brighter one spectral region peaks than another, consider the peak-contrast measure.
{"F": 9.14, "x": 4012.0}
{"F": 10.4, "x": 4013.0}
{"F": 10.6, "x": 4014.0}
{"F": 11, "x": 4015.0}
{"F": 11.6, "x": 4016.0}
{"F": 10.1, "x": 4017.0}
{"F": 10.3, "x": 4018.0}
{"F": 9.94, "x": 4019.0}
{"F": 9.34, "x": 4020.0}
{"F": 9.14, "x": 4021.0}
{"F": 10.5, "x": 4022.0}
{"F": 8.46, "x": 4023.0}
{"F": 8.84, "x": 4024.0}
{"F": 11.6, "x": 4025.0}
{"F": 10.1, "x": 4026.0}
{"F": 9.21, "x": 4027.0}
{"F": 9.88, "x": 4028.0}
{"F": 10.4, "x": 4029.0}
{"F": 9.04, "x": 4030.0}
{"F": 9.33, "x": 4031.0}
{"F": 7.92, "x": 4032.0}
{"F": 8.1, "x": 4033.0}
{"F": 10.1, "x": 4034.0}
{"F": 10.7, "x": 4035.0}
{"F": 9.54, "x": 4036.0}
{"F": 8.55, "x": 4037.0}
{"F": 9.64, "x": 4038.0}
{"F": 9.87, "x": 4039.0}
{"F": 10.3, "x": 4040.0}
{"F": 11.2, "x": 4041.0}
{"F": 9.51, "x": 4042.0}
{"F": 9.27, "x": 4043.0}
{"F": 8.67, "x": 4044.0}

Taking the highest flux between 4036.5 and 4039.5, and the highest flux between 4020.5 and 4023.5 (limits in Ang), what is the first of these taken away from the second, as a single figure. 0.63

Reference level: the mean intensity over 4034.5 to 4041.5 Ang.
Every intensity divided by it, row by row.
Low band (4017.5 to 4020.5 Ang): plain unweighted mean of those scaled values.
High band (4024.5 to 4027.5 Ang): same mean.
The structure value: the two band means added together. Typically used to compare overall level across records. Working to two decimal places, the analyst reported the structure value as 2.02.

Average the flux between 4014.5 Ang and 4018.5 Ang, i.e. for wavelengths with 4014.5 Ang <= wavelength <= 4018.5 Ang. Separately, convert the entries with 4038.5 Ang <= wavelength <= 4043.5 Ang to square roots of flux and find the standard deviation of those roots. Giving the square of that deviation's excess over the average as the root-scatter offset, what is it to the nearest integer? 113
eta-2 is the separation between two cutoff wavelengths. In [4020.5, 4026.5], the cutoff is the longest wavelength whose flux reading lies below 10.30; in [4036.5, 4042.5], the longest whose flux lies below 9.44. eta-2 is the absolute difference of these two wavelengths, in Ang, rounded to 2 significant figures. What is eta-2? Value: 11 Ang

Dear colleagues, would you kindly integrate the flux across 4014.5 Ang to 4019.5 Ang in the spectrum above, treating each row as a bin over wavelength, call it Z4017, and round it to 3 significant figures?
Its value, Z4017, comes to 52.9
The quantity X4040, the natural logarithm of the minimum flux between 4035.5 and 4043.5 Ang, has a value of 2.15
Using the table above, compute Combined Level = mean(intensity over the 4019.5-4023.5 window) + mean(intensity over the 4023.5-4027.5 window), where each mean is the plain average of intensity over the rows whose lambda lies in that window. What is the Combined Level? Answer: 19.3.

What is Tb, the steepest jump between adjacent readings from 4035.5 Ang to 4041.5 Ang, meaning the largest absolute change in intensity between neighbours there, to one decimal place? 1.1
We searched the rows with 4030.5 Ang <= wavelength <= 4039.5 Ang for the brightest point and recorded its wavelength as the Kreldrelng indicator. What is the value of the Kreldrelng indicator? 4035.0 Ang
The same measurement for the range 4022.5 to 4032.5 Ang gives 4025.0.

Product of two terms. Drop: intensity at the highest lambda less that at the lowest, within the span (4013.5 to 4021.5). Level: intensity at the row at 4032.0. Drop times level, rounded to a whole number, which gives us -12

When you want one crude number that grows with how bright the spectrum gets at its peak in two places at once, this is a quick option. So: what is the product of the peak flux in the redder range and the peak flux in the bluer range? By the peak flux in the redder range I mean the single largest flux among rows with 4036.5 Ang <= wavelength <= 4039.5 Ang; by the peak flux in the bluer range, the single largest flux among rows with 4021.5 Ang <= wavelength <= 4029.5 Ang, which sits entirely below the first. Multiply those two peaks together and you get 114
